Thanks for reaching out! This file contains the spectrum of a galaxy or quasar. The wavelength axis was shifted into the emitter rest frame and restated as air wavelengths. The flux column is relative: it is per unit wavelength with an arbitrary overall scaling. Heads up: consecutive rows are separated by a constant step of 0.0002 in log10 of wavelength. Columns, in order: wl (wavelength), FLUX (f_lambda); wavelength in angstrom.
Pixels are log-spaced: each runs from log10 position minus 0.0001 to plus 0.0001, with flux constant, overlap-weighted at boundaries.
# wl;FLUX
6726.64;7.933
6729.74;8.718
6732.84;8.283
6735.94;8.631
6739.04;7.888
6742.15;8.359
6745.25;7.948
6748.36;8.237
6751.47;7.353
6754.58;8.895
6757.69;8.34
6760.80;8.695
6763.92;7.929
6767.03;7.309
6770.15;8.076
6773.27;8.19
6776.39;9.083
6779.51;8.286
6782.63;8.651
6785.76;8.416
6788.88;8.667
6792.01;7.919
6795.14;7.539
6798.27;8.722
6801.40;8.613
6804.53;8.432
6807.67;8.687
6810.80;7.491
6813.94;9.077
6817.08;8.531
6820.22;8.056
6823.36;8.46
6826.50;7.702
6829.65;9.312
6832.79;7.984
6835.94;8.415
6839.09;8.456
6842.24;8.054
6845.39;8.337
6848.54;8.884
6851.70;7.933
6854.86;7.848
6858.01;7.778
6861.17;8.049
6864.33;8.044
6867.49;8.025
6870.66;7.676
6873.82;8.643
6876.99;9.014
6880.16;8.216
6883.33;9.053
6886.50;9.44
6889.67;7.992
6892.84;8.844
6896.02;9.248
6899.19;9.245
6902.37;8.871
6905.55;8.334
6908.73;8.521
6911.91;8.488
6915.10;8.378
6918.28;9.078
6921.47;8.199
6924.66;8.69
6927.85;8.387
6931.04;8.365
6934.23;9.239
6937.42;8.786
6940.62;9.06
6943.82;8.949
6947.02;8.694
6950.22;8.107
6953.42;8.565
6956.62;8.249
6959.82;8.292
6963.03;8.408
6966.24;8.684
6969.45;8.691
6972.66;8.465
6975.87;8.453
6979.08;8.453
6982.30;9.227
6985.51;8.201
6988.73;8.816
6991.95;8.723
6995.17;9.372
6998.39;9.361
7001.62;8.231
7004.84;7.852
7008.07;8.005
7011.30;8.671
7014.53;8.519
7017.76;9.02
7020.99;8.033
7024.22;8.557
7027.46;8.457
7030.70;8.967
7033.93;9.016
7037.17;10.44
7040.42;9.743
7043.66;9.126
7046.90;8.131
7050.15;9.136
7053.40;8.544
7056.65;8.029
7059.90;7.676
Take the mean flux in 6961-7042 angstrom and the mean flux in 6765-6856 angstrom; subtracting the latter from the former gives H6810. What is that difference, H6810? 0.42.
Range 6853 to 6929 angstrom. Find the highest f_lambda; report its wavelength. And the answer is 6886.50 angstrom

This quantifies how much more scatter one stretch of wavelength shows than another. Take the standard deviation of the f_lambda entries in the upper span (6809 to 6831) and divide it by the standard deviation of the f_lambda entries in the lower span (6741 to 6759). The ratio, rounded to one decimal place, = 1.3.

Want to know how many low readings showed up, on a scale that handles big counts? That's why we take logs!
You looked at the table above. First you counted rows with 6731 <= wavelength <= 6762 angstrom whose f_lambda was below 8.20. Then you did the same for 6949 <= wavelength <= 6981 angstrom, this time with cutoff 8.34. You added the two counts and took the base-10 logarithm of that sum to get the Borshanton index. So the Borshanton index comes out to 0.78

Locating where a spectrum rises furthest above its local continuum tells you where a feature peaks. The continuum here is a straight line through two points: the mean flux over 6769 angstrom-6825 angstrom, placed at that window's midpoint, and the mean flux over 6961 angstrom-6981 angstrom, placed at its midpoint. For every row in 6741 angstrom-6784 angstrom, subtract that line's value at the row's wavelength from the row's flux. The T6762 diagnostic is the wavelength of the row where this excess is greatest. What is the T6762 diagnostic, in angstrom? 6776.39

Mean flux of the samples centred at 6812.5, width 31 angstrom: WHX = 8.38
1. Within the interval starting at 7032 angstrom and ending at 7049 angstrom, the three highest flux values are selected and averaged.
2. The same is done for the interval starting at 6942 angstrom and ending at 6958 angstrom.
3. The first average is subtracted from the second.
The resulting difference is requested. -1.0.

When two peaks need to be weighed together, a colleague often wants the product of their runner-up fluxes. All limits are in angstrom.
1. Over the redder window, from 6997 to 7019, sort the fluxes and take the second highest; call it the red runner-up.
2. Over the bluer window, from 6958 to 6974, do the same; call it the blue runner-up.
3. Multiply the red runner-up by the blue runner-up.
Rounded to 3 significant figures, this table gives 78.3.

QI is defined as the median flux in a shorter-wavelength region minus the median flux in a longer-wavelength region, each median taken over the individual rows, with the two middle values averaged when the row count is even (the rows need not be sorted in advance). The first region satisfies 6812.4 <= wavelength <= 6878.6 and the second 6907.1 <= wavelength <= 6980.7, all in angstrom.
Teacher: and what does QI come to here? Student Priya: -0.43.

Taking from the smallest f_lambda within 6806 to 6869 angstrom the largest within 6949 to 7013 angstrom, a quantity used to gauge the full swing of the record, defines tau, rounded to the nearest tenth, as -1.9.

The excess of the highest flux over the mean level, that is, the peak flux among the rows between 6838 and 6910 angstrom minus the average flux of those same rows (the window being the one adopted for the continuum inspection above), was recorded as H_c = 1.0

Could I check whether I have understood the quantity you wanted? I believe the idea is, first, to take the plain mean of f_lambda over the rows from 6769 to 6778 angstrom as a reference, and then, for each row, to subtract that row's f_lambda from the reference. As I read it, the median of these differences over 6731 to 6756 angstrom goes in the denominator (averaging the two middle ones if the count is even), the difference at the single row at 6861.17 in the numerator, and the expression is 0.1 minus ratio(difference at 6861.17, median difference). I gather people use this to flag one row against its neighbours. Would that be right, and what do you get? -2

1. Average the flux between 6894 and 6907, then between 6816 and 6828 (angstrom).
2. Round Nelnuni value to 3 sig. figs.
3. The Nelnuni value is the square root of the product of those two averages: 8.55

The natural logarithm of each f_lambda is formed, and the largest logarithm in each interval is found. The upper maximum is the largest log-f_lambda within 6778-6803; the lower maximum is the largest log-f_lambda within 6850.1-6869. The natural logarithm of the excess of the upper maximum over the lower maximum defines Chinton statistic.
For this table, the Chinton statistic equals -2.52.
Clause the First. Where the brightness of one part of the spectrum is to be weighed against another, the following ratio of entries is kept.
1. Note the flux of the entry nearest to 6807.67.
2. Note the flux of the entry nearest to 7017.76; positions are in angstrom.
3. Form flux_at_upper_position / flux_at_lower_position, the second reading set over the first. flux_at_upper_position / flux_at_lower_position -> 1.04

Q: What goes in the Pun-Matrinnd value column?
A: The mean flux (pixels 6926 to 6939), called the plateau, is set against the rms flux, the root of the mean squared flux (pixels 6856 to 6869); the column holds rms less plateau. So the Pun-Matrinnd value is -0.72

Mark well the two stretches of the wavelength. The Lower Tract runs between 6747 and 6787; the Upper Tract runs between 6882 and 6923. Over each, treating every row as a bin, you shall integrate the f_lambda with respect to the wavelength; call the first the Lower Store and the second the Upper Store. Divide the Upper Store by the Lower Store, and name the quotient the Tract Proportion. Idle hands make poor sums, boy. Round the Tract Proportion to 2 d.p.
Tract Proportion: 1.08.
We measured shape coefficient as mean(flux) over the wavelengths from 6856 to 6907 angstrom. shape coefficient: 8.53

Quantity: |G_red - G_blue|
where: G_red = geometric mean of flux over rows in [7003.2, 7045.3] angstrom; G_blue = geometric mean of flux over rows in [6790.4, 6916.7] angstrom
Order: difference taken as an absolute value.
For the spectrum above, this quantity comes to 0.382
